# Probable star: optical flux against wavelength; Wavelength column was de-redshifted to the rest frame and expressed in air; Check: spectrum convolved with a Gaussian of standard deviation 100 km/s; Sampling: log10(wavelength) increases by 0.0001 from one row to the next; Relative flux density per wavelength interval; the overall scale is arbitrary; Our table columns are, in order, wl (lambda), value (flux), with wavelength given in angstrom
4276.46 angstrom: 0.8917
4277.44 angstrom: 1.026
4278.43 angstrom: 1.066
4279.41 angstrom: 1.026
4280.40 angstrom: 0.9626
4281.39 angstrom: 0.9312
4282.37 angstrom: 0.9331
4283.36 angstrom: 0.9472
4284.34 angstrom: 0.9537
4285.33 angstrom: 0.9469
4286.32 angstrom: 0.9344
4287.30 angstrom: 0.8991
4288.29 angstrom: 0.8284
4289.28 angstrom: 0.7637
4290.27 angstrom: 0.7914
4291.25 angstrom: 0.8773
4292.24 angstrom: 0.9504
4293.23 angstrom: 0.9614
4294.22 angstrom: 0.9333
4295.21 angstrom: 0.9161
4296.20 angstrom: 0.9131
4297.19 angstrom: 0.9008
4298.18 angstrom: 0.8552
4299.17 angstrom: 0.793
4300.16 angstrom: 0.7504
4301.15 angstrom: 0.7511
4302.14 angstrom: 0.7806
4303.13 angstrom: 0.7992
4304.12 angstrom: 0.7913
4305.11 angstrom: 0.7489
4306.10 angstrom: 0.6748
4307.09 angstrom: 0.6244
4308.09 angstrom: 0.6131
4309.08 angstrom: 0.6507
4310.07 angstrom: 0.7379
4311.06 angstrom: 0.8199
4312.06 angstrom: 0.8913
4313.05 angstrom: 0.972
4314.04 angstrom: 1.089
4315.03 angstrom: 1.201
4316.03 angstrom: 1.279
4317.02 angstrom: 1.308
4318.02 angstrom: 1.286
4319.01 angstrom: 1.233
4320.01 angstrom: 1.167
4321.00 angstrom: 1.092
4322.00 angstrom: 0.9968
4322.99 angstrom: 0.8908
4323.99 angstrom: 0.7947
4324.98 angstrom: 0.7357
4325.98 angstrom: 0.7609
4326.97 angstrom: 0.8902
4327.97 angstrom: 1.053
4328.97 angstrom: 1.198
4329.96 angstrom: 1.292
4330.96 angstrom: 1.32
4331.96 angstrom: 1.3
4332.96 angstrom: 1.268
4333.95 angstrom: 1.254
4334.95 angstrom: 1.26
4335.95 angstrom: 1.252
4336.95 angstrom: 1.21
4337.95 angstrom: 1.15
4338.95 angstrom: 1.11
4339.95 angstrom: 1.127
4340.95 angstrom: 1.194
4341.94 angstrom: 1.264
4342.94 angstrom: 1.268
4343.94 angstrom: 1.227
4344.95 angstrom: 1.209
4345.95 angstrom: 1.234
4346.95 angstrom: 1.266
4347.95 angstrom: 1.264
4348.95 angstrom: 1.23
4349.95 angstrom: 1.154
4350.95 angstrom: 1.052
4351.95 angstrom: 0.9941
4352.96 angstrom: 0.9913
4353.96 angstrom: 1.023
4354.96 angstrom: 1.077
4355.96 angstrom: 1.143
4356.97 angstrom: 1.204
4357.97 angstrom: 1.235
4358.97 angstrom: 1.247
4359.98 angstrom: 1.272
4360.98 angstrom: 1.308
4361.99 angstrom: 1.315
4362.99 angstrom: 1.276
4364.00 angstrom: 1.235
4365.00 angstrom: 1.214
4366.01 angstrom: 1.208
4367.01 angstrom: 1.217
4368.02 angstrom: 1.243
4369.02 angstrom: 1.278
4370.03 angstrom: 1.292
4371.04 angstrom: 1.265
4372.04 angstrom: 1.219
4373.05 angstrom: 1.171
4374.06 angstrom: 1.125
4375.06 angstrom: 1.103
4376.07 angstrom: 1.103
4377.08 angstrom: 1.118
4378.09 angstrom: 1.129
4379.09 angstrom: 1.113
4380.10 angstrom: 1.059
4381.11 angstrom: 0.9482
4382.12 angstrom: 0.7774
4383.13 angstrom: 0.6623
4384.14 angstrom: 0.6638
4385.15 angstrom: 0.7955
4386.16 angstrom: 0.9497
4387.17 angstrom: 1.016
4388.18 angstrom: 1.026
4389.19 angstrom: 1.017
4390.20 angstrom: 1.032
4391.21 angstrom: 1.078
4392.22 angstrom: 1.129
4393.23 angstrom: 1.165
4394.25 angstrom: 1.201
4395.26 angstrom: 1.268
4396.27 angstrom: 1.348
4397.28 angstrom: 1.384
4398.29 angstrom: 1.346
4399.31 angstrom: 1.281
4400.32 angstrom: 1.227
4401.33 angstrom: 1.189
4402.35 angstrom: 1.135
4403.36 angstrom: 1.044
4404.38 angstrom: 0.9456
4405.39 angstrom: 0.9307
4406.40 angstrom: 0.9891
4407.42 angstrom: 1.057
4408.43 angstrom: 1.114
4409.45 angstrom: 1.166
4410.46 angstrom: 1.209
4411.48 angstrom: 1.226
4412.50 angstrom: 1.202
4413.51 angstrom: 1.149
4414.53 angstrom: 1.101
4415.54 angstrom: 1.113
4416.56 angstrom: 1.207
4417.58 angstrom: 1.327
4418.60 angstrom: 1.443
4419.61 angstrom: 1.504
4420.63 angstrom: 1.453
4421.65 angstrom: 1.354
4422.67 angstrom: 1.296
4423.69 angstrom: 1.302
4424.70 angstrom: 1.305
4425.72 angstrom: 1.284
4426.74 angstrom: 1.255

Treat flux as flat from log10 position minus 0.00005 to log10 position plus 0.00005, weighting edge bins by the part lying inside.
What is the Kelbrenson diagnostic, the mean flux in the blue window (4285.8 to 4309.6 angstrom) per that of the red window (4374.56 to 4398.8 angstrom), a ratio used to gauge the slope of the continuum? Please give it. 0.77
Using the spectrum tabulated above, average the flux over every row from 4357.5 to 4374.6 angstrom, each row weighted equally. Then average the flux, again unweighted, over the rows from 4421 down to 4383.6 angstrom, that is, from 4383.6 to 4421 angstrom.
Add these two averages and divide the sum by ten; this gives 0.239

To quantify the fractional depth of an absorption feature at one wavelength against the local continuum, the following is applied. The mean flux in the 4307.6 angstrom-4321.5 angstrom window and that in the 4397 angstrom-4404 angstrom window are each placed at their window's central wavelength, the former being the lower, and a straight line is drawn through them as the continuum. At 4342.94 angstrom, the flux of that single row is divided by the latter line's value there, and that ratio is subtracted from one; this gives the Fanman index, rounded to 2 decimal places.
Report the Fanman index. -0.16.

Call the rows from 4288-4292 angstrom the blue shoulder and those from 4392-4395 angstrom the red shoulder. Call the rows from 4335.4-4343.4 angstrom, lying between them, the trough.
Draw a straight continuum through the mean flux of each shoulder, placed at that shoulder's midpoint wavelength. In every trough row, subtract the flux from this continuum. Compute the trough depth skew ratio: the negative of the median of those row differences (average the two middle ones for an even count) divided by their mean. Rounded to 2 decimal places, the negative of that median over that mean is -1.03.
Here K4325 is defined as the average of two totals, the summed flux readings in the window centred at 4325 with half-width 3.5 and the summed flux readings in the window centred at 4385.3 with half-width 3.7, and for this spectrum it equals 6.0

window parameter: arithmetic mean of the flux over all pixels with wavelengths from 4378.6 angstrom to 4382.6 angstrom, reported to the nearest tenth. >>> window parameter 1.0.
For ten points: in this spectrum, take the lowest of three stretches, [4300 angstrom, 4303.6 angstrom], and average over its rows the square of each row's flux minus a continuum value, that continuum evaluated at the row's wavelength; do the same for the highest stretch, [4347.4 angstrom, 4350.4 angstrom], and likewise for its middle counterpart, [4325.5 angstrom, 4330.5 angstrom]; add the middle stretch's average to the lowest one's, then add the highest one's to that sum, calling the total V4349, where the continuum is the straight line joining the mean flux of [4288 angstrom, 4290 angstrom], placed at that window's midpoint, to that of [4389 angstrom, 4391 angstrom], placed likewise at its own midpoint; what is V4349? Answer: 0.15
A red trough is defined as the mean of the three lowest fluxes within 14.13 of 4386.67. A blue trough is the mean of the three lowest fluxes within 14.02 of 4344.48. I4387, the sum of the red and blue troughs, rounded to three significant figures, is 1.70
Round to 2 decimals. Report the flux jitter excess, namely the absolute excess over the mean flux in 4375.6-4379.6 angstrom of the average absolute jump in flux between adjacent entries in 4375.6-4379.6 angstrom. 1.10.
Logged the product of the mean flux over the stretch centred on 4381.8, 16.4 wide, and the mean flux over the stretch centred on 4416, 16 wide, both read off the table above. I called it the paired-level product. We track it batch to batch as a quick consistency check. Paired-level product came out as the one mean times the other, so 1.23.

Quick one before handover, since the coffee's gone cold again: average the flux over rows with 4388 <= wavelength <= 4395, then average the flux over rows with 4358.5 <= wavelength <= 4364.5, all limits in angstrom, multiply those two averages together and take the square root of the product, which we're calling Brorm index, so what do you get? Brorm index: 1.18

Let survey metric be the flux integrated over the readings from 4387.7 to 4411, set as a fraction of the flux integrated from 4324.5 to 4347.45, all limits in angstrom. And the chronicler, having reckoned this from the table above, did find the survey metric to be 0.99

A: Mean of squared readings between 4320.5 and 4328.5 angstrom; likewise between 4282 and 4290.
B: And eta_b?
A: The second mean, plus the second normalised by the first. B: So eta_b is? 1.8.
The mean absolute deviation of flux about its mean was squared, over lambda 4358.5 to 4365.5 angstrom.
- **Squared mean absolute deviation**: 0.0009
